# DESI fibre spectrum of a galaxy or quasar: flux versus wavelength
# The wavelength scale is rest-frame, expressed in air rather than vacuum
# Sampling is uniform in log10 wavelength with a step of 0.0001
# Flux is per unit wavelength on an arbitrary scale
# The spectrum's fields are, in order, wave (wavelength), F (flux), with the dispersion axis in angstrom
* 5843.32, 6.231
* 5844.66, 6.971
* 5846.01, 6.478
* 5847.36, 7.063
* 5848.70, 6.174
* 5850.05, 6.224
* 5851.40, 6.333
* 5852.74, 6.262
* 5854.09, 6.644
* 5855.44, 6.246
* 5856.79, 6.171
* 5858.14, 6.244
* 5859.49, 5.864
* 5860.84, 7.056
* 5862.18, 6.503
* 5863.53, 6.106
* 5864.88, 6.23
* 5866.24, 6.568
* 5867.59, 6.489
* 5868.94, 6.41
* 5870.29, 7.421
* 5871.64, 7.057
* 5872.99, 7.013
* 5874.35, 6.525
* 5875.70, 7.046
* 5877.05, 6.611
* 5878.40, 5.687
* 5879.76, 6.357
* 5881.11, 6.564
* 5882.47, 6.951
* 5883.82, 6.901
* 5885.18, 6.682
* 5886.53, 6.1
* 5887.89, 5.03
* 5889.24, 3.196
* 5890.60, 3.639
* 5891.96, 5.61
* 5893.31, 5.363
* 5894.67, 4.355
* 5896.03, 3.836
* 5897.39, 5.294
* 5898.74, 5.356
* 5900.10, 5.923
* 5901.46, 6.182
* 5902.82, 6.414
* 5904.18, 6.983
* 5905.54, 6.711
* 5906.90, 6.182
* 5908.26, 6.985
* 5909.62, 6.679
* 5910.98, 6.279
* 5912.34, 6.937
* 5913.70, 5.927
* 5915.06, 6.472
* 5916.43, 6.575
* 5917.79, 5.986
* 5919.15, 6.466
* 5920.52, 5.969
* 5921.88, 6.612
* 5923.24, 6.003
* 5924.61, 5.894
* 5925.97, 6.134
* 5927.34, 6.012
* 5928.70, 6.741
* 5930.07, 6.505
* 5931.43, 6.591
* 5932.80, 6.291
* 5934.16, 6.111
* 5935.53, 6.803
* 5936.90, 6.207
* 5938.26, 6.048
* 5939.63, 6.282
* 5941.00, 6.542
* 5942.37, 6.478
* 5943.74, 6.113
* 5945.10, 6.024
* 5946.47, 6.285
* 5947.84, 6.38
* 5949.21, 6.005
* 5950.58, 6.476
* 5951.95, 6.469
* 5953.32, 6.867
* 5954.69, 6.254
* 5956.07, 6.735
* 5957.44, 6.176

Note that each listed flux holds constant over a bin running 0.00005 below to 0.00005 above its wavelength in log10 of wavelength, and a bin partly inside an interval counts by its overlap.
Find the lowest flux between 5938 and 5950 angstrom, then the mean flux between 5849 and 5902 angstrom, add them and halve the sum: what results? 6.03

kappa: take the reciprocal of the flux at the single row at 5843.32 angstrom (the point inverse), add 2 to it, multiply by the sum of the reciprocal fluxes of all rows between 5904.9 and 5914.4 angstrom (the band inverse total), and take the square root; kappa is 1.52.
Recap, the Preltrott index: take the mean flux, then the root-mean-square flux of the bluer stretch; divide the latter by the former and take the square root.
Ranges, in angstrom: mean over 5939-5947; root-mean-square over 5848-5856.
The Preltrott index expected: 1.00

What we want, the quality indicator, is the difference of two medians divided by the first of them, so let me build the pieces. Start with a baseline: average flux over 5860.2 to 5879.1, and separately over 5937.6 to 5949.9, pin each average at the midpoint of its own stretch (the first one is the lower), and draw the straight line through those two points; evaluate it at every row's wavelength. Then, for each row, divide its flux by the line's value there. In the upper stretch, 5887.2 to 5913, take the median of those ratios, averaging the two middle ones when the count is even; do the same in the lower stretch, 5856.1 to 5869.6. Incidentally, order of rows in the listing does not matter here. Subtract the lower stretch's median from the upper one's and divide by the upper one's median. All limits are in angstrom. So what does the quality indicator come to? -0.04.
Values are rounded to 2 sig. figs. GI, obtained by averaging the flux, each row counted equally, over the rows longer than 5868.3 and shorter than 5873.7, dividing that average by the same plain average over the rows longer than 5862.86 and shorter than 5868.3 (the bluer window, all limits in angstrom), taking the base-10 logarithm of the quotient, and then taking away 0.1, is -0.059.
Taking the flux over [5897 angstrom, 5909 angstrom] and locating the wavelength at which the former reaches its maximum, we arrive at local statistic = 5908.26 angstrom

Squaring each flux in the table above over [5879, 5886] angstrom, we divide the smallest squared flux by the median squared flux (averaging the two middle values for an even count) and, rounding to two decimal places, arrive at 0.91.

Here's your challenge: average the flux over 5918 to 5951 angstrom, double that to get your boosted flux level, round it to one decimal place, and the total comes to 12.6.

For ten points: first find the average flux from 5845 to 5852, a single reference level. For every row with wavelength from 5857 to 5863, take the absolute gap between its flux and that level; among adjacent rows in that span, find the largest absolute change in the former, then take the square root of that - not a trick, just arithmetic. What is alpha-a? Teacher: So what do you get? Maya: 0.74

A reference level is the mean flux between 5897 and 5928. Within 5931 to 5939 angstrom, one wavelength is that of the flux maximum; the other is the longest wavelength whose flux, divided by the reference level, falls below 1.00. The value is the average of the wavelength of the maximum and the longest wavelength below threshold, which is 5936.9 angstrom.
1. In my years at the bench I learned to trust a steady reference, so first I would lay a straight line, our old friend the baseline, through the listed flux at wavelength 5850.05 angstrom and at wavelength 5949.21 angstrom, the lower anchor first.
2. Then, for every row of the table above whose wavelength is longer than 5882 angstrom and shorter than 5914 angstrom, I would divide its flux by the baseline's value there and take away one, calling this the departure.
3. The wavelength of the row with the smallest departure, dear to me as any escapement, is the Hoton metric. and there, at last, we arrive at 5889.24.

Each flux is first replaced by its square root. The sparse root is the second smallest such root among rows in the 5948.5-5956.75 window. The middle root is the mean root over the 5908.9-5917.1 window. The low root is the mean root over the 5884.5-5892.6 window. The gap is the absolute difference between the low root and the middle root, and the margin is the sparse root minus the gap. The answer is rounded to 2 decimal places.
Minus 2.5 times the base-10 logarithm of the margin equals -0.85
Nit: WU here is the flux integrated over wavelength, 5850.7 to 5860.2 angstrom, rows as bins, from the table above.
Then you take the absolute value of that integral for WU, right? 59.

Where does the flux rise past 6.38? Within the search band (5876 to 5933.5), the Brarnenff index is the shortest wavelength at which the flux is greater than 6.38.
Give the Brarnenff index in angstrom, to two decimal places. 5877.05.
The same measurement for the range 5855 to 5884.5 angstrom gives 5860.84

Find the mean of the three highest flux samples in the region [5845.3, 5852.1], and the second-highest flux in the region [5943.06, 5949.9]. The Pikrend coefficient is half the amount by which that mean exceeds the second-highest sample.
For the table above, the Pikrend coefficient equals 0.17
